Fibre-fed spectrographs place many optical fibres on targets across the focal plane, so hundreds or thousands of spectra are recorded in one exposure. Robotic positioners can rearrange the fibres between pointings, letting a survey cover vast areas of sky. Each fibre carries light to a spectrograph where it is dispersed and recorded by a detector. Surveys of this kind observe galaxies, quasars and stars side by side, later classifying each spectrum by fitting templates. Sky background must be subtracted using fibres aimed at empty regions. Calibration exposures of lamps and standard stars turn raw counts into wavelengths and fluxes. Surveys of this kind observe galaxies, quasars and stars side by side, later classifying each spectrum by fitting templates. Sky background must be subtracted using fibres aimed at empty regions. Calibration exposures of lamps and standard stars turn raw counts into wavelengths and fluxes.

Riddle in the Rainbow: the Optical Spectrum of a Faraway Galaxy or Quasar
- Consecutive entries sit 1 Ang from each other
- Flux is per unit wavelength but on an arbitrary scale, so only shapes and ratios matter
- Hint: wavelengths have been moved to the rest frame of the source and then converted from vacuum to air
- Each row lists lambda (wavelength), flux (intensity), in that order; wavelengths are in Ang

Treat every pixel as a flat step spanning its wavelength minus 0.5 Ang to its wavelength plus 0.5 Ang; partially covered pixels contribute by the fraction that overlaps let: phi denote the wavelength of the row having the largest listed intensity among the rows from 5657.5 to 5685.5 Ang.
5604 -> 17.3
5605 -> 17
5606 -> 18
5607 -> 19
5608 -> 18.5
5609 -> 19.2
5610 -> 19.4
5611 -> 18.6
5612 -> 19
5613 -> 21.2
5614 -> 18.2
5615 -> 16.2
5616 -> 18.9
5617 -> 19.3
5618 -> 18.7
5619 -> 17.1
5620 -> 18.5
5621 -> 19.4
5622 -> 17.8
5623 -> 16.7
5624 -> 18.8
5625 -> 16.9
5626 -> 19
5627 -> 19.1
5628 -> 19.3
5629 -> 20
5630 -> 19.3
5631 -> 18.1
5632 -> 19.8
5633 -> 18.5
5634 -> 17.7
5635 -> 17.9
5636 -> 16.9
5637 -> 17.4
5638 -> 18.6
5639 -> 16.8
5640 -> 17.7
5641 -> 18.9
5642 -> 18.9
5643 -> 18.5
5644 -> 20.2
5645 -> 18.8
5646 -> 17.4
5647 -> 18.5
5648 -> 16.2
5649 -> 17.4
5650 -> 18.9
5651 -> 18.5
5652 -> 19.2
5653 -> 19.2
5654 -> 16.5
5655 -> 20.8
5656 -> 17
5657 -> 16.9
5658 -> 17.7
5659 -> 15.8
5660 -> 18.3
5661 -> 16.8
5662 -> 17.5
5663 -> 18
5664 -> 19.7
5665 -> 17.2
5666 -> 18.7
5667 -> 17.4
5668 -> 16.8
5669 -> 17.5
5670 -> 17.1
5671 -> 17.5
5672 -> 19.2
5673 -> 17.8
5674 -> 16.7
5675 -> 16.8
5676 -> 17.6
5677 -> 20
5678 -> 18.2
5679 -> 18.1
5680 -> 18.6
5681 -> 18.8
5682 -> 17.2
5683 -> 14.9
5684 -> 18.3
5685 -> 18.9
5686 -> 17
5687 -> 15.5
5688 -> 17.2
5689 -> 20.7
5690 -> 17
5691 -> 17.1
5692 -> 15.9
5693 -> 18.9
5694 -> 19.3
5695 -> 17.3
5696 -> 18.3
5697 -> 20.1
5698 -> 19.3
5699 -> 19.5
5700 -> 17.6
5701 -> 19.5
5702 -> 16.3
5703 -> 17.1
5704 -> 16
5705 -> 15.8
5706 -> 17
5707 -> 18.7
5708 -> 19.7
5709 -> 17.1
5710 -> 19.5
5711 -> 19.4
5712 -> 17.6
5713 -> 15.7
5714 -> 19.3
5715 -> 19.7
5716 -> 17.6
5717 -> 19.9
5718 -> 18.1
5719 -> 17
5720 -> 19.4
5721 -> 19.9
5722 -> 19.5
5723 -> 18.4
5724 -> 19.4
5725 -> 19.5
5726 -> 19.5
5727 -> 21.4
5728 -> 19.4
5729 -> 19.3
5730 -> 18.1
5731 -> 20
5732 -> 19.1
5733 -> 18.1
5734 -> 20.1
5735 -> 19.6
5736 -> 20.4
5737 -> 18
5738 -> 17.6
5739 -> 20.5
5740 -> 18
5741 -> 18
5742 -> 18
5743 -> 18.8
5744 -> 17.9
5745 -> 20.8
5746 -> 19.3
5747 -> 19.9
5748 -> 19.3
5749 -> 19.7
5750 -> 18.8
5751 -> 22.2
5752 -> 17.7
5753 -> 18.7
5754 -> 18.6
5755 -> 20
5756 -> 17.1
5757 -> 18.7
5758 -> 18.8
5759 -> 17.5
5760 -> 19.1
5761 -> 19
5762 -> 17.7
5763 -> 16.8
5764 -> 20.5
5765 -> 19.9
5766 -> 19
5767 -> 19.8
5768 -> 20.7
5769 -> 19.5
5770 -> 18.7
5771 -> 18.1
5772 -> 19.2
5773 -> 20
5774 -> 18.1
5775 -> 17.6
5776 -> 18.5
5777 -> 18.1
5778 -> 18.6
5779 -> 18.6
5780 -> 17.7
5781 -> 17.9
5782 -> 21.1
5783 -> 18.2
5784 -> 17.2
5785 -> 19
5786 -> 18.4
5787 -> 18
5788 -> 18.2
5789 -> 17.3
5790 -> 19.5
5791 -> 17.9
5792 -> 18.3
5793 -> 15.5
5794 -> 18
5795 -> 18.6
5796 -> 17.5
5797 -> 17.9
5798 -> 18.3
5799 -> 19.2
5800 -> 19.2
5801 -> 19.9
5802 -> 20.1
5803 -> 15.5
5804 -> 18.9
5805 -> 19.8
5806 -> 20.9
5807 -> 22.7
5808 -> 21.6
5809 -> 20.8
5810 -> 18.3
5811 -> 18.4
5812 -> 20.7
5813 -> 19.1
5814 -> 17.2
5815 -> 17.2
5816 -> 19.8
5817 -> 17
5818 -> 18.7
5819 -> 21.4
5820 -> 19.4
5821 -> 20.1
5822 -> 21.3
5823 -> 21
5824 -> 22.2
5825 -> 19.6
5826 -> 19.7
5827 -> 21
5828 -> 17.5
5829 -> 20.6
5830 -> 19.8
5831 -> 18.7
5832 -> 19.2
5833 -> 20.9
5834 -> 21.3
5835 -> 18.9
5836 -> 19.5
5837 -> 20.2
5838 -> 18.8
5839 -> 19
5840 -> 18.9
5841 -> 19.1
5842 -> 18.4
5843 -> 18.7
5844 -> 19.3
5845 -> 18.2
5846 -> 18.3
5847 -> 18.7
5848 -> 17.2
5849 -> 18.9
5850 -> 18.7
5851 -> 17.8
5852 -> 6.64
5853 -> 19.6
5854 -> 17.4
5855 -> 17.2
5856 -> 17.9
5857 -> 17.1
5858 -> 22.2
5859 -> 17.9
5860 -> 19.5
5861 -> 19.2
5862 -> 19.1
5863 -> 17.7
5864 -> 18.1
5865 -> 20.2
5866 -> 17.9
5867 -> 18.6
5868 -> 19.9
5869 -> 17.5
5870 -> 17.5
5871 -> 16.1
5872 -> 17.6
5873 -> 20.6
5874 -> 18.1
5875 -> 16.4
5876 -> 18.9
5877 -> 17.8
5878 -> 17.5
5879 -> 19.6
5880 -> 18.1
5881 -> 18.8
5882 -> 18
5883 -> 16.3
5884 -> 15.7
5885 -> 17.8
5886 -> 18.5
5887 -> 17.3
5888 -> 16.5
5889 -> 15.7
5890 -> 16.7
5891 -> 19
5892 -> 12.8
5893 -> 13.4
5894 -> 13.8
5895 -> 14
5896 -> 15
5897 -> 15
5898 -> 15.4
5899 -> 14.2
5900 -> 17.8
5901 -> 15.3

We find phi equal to 5677 Ang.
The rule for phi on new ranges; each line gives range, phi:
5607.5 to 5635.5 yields 5613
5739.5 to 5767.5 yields 5751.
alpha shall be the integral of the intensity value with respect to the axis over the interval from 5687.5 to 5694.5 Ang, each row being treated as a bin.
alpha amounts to 126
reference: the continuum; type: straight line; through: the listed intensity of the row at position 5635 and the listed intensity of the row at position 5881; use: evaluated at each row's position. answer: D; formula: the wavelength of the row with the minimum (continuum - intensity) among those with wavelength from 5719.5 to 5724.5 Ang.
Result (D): 5721 Ang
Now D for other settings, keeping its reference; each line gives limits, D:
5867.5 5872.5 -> 5868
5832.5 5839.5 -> 5834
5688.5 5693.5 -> 5689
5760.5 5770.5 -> 5768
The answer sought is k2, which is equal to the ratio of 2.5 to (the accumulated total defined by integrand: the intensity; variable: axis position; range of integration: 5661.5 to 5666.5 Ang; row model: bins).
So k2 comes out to 0.0274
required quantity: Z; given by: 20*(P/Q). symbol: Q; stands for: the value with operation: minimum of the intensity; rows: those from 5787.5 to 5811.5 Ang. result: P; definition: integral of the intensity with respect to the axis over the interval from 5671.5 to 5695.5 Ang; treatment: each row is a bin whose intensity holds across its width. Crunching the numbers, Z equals 551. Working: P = 427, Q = 15.5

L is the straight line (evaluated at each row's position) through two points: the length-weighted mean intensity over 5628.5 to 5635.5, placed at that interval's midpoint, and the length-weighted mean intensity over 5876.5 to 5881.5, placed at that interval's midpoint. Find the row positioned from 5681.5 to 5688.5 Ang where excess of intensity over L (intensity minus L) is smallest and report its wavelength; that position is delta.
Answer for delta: 5683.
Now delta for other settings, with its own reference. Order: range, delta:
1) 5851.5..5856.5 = 5852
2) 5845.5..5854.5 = 5852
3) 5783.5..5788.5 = 5784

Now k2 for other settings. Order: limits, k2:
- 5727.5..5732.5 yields 0.0261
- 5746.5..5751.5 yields 0.0250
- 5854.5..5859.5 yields 0.0271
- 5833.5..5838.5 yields 0.0253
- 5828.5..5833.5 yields 0.0252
